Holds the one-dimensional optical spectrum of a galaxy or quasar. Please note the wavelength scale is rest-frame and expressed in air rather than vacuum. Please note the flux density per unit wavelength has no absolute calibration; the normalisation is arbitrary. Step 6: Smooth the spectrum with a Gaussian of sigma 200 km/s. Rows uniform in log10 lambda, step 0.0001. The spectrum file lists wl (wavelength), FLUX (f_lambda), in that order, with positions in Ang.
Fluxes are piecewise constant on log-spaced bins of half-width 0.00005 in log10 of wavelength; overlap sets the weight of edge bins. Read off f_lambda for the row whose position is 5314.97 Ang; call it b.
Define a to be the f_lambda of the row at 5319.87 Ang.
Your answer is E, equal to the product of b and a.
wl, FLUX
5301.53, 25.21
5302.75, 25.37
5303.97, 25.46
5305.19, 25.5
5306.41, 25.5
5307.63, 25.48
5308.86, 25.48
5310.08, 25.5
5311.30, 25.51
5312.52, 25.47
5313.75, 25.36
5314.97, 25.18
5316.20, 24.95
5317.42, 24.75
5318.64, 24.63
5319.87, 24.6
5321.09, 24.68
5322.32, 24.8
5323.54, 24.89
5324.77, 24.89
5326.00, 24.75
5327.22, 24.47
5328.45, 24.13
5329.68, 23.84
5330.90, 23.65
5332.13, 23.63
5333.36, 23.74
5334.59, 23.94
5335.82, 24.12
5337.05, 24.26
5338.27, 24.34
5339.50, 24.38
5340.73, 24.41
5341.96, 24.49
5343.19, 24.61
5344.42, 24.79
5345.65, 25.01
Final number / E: 619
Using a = 24.6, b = 25.18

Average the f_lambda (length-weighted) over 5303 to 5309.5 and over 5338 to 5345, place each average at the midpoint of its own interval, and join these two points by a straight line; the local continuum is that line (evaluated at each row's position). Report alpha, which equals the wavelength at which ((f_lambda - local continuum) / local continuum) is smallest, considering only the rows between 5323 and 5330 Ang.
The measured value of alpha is 5329.68 Ang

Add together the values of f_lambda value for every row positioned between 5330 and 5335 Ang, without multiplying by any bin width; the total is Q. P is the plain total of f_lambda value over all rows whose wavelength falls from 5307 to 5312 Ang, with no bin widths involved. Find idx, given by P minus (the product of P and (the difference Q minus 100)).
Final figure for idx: 616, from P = 102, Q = 95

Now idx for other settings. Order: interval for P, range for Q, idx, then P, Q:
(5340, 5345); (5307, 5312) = -95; 98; 102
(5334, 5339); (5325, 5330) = 368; 97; 97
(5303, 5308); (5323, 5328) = 204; 102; 99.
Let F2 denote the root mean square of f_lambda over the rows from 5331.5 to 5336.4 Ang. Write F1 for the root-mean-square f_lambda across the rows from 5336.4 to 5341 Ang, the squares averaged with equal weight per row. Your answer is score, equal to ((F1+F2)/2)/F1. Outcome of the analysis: 0.99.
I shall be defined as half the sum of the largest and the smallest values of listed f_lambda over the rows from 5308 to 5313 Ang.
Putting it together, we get 25.5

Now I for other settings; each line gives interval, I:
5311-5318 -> 25.1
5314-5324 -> 24.9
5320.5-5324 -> 24.8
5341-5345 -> 24.6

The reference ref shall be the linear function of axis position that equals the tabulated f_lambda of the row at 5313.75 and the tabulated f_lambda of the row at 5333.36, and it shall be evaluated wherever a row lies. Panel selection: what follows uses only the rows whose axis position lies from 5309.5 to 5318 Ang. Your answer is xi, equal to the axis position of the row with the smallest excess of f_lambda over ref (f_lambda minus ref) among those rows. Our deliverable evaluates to 5317.42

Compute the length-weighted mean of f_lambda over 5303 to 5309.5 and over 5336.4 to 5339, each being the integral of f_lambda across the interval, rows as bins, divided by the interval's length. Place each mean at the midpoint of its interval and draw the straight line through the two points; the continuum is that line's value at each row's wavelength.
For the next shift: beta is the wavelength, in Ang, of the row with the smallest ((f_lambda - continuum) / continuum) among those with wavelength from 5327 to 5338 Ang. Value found 5330.90 Ang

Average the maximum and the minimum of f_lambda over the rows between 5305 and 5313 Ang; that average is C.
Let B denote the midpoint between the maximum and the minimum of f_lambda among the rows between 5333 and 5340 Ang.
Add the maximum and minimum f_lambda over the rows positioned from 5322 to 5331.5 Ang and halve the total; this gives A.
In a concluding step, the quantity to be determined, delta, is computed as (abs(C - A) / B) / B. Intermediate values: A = 24.3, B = 24.1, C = 25.5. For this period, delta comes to 0.0021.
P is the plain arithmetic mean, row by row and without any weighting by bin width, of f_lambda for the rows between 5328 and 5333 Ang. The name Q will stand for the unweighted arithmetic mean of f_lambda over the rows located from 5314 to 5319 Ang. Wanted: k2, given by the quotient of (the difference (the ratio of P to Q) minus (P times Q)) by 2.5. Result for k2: -237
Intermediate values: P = 23.8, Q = 24.9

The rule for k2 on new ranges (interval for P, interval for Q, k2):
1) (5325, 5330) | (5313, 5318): -243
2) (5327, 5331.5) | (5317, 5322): -237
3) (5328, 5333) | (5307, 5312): -242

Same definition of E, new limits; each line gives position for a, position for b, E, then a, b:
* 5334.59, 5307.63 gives 610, 23.94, 25.48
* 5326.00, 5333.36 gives 588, 24.75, 23.74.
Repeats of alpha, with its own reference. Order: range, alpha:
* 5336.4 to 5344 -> 5337.05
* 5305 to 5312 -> 5305.19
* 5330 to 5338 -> 5330.90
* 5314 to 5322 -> 5318.64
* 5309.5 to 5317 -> 5316.20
